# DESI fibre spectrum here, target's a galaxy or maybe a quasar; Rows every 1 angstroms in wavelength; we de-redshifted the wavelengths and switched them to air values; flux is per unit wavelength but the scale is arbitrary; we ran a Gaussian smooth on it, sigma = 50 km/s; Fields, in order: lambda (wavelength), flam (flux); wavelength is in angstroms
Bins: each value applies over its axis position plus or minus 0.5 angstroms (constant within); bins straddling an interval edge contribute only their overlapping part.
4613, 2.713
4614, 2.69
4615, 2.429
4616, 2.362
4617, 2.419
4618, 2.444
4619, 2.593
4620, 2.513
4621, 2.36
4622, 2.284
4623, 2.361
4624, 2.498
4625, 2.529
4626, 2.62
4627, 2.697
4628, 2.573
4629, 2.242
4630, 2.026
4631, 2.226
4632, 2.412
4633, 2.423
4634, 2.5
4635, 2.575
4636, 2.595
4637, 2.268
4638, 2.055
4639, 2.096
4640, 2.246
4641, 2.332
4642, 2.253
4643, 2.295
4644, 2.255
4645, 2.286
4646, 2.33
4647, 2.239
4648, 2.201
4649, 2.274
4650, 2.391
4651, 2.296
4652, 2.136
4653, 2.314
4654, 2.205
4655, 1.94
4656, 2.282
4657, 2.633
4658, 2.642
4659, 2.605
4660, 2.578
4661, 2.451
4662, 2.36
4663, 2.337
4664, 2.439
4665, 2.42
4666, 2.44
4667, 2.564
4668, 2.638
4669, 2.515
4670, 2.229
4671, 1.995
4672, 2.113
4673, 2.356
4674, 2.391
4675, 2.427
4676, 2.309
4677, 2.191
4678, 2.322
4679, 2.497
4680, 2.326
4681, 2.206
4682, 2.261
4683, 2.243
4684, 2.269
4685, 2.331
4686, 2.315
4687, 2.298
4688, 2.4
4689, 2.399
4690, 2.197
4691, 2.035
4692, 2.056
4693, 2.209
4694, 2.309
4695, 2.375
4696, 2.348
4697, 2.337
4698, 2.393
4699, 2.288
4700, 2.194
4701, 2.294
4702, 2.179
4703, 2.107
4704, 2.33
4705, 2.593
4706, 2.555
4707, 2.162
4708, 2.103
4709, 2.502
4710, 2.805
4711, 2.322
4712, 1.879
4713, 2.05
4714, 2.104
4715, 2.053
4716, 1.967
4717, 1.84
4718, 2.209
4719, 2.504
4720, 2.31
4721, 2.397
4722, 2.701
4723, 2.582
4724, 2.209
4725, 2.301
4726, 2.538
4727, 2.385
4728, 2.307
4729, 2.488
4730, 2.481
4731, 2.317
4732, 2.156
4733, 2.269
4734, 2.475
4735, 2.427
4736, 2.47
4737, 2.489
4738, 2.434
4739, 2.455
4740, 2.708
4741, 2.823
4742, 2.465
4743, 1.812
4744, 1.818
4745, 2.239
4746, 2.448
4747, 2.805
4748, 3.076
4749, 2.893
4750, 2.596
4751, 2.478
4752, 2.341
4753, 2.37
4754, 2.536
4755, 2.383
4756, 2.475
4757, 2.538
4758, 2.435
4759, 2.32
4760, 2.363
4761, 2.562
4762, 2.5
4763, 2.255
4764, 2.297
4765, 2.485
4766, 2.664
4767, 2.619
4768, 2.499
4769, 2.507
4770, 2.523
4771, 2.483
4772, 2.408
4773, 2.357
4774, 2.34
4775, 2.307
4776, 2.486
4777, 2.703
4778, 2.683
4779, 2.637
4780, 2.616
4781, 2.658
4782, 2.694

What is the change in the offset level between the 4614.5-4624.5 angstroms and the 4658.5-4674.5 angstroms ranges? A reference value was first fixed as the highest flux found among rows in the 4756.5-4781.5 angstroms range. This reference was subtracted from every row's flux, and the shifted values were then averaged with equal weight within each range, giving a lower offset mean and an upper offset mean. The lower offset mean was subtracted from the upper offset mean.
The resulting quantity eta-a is -0.02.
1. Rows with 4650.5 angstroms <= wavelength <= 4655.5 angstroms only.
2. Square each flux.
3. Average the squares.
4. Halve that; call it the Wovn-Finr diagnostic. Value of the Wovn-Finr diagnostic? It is 2.38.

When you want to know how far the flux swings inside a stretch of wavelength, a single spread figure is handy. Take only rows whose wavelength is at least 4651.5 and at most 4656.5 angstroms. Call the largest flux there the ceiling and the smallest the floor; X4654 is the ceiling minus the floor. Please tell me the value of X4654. 0.37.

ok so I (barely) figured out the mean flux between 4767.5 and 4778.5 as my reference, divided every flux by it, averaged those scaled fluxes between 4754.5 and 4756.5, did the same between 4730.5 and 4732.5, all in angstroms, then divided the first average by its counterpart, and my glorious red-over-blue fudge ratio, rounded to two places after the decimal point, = 1.09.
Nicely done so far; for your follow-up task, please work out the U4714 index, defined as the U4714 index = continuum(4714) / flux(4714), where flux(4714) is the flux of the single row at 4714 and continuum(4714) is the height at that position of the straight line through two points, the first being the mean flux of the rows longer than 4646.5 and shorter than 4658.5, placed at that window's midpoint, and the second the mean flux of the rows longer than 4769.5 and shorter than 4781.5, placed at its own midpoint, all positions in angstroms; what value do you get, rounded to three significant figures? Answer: 1.14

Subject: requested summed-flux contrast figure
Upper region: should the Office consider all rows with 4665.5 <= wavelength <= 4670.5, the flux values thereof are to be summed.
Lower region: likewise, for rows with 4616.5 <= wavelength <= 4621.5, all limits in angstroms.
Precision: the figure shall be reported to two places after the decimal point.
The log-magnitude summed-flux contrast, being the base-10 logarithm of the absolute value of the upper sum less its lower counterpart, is -1.24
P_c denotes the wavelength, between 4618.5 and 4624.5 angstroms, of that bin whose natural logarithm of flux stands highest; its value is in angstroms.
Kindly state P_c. 4619 angstroms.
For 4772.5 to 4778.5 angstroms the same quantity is 4777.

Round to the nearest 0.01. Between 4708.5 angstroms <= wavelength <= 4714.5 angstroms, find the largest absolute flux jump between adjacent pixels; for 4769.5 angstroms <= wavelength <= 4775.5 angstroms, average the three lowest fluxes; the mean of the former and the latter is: 1.41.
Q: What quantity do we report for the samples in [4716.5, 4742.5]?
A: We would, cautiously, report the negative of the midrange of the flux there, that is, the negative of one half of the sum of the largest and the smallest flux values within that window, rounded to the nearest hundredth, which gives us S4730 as -2.33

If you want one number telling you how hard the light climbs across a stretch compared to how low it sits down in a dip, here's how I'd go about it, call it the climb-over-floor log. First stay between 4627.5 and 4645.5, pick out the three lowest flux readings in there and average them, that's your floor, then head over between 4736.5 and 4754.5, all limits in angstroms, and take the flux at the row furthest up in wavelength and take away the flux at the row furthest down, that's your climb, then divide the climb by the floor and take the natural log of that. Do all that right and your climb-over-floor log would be -3.8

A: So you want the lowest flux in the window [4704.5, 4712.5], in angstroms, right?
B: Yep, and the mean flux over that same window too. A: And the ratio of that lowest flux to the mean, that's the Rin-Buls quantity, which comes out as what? 0.79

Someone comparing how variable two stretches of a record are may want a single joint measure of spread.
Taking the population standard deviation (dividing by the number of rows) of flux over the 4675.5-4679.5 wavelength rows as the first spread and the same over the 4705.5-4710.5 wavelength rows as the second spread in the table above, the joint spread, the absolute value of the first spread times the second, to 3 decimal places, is 0.028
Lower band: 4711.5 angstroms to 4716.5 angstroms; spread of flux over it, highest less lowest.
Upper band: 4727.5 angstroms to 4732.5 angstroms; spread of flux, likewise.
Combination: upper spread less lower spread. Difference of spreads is 0.11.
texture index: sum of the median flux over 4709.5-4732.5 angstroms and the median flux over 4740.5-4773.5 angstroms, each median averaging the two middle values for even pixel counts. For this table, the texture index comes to 4.79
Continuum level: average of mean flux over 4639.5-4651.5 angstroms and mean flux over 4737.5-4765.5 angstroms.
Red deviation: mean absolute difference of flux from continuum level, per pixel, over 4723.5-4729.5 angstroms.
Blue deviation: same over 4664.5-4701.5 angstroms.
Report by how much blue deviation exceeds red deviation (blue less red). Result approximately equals 0.016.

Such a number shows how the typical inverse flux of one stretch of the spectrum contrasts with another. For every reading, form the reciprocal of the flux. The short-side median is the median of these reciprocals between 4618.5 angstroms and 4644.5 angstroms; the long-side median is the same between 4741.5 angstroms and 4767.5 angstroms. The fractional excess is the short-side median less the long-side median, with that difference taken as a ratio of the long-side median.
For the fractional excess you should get 0.046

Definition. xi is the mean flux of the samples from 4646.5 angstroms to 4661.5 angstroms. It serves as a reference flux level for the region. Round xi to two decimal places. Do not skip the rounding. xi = 2.35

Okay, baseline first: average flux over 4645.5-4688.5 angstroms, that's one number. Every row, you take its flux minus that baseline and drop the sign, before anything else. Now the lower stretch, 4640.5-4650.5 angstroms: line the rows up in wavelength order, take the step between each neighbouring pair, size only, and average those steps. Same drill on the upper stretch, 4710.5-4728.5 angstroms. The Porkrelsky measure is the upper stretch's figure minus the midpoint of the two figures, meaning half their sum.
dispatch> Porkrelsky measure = 0.05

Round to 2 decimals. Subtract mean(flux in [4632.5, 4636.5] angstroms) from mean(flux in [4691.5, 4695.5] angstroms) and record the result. -0.29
